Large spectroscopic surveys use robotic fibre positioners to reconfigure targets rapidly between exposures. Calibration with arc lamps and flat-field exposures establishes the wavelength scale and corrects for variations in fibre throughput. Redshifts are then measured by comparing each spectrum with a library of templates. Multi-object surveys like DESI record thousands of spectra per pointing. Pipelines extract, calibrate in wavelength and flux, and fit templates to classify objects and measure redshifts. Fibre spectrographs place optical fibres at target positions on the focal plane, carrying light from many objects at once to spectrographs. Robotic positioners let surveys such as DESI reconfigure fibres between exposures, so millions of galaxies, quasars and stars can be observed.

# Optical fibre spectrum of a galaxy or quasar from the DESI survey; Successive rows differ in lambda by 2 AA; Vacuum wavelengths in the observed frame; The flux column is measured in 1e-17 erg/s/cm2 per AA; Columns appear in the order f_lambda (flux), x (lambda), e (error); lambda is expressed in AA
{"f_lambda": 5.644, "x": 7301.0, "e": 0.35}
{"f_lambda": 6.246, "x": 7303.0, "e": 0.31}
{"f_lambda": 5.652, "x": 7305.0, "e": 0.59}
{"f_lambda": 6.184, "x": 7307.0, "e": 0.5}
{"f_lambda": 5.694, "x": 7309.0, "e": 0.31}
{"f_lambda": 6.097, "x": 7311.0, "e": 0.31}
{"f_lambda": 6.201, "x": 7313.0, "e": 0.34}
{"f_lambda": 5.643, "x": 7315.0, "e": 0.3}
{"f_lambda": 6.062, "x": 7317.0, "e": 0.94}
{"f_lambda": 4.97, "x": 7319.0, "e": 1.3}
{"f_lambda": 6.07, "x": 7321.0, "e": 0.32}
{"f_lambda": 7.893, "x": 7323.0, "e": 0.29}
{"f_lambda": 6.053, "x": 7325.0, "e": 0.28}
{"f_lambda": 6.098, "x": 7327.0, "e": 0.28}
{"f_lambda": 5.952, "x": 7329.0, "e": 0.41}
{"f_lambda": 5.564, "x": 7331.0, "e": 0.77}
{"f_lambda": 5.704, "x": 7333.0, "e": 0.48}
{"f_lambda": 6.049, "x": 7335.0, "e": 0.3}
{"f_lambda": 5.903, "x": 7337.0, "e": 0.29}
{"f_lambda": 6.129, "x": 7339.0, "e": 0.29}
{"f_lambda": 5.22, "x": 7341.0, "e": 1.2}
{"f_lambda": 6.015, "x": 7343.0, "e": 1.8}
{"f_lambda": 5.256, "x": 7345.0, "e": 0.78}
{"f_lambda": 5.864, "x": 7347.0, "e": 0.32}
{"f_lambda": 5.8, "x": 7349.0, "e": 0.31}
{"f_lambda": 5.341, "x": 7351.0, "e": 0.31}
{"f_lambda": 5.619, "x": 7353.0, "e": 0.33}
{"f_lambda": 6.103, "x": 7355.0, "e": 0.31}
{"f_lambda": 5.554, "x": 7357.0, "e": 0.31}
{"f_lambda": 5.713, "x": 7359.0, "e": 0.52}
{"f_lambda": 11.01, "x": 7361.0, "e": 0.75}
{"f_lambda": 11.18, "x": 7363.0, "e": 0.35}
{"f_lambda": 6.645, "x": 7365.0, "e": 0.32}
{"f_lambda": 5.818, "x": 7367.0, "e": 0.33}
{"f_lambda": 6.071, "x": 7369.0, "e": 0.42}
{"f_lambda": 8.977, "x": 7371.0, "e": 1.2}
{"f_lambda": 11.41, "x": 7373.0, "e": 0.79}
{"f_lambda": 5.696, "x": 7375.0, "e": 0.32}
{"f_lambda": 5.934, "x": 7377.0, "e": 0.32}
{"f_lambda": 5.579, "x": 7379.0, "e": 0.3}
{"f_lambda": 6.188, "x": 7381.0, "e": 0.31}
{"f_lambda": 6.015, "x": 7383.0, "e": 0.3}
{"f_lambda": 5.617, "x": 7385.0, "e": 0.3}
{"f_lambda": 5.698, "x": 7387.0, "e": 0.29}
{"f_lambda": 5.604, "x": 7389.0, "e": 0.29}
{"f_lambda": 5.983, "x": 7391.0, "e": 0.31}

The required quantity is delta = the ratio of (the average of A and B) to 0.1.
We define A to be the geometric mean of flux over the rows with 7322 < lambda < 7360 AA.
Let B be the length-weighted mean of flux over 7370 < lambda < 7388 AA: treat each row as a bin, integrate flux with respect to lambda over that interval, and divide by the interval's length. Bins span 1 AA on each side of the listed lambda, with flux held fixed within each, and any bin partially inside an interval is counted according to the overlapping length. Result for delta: 63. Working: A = 5.86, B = 6.79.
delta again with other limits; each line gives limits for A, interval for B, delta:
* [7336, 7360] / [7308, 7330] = 59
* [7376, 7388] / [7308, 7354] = 59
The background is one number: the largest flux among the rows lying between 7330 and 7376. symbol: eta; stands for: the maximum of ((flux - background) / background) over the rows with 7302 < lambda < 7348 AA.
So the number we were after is -0.31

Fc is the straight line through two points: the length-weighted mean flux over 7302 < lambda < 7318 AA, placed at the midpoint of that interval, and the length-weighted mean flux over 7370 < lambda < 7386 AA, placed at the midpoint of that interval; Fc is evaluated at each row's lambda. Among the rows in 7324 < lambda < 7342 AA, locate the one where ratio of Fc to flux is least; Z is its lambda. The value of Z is 7327.0 AA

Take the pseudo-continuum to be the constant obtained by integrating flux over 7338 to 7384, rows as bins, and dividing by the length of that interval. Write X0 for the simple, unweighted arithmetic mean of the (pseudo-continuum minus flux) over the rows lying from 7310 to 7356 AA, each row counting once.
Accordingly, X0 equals 0.8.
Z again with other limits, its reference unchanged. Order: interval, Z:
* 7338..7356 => 7339.0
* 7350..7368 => 7363.0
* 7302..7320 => 7303.0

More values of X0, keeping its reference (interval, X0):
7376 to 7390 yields 0.9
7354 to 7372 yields -0.8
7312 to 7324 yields 0.5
